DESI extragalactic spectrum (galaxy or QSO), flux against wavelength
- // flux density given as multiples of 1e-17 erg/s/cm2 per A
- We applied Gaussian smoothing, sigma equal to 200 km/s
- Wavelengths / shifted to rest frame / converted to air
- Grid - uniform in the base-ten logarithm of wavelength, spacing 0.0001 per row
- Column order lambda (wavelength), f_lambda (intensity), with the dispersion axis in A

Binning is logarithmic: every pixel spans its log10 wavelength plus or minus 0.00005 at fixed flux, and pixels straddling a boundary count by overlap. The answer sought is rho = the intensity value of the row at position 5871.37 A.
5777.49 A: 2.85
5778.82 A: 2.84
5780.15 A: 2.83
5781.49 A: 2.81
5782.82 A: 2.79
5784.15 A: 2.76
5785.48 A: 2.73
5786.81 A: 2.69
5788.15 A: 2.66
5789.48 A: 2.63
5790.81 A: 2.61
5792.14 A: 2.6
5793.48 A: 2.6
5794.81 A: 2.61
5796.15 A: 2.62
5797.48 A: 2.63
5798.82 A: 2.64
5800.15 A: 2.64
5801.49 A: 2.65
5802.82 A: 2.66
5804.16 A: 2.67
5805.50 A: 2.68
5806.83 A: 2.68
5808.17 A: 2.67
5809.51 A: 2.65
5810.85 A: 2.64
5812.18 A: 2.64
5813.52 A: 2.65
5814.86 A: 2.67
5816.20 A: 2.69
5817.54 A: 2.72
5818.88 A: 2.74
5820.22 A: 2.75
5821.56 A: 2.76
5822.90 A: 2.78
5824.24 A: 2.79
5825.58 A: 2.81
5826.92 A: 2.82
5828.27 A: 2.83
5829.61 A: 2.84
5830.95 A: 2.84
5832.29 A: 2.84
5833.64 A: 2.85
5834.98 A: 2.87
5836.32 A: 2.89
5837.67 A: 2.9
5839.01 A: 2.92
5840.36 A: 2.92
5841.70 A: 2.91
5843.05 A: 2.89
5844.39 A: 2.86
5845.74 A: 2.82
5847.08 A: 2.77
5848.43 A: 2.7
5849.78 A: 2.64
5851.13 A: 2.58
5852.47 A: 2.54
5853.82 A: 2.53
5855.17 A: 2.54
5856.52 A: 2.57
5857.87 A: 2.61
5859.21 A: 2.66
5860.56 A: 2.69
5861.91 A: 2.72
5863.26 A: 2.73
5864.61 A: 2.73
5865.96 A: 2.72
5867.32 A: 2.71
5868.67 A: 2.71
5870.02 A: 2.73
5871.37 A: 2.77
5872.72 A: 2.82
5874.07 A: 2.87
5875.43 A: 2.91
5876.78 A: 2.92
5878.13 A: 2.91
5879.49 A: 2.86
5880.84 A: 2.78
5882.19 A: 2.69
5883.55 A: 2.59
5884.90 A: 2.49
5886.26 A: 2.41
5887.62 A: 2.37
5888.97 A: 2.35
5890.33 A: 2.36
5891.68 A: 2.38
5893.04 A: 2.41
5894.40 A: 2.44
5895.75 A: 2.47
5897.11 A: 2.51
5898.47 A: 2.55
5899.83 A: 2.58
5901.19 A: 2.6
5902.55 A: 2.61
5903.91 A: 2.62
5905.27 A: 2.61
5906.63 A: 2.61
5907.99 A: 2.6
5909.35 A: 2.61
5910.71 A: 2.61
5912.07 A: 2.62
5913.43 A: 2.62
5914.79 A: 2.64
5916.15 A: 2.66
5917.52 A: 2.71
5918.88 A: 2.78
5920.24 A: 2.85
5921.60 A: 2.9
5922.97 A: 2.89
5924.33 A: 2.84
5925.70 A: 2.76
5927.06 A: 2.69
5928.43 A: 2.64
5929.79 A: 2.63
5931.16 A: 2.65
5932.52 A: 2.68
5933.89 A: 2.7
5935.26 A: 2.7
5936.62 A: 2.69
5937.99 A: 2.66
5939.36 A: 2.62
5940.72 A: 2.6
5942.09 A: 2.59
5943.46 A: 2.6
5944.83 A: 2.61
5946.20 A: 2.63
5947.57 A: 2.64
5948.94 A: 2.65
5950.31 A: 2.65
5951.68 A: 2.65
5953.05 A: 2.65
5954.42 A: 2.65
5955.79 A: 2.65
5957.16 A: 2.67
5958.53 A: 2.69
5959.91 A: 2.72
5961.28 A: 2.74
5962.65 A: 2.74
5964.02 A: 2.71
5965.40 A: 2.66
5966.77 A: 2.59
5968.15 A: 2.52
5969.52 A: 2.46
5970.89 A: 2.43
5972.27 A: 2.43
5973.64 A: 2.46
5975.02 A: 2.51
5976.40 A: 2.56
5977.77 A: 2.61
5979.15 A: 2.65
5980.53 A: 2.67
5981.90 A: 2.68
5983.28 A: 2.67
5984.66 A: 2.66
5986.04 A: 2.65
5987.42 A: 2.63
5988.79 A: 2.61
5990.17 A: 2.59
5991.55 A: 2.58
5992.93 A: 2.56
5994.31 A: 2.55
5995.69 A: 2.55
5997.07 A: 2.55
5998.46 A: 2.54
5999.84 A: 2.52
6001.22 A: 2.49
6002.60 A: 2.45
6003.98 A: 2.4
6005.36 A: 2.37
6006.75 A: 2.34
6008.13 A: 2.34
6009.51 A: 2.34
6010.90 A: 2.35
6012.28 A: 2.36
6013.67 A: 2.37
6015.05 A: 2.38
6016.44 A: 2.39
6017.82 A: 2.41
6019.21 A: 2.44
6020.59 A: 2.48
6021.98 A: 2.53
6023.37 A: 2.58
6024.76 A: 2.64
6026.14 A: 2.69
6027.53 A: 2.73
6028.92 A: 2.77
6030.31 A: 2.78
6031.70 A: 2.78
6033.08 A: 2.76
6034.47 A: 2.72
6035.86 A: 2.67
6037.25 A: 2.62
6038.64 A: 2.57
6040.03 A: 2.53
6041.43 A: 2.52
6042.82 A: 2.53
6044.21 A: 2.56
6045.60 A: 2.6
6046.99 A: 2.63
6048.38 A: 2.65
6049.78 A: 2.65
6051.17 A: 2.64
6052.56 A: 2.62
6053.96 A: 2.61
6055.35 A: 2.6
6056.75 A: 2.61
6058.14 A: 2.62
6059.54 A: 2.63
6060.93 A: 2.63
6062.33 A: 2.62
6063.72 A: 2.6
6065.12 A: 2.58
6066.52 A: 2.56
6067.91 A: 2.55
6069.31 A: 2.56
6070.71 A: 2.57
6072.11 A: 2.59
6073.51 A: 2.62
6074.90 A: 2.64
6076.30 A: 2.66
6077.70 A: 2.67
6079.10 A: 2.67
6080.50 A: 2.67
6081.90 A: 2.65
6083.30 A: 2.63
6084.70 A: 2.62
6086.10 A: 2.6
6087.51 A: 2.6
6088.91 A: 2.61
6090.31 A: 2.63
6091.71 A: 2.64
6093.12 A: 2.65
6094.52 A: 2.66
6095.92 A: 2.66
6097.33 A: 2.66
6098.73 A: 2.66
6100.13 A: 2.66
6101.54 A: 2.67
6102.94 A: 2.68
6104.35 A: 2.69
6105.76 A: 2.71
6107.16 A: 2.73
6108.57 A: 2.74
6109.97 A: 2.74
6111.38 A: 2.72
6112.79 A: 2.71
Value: 2.77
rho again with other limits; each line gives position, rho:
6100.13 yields 2.66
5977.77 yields 2.61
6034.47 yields 2.72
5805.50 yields 2.68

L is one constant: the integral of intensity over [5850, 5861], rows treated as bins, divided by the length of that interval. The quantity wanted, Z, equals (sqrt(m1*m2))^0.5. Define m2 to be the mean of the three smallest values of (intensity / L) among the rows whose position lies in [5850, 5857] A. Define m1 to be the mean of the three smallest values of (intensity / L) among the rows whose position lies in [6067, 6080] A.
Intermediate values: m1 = 0.99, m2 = 0.98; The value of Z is 0.99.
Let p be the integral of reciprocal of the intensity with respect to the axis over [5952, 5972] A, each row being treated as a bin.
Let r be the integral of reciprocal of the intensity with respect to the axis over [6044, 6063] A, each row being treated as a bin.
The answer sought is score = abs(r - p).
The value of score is 0.4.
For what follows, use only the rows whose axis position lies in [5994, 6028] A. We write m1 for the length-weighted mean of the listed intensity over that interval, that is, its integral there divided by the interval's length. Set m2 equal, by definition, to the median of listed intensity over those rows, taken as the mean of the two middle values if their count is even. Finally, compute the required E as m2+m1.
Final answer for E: 4.92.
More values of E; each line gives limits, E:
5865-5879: 5.60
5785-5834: 5.37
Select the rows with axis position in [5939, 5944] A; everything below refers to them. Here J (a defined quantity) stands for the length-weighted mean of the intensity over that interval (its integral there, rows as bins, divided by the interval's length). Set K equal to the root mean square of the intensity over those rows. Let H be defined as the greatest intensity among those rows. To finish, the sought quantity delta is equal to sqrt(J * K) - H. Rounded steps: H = 2.62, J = 2.60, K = 2.60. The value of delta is -0.017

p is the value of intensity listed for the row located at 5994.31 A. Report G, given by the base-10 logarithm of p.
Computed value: 0.407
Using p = 2.55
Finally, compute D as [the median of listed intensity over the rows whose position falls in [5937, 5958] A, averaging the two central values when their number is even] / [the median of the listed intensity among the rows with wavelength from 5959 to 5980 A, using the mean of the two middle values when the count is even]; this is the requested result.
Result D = 1.02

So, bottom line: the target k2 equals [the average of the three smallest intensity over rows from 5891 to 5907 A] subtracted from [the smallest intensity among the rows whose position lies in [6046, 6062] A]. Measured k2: 0.19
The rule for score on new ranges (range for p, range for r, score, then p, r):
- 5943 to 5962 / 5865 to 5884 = 0.3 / 7.1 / 6.82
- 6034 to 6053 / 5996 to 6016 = 1.0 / 7.3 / 8.28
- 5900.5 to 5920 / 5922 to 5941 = 0.3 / 7.4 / 7.04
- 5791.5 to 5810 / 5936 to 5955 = 0.2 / 7.0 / 7.21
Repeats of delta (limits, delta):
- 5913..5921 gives -0.136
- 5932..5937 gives -0.007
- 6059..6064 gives -0.007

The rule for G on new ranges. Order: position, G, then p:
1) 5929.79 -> 0.420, 2.63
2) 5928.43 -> 0.422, 2.64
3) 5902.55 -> 0.417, 2.61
